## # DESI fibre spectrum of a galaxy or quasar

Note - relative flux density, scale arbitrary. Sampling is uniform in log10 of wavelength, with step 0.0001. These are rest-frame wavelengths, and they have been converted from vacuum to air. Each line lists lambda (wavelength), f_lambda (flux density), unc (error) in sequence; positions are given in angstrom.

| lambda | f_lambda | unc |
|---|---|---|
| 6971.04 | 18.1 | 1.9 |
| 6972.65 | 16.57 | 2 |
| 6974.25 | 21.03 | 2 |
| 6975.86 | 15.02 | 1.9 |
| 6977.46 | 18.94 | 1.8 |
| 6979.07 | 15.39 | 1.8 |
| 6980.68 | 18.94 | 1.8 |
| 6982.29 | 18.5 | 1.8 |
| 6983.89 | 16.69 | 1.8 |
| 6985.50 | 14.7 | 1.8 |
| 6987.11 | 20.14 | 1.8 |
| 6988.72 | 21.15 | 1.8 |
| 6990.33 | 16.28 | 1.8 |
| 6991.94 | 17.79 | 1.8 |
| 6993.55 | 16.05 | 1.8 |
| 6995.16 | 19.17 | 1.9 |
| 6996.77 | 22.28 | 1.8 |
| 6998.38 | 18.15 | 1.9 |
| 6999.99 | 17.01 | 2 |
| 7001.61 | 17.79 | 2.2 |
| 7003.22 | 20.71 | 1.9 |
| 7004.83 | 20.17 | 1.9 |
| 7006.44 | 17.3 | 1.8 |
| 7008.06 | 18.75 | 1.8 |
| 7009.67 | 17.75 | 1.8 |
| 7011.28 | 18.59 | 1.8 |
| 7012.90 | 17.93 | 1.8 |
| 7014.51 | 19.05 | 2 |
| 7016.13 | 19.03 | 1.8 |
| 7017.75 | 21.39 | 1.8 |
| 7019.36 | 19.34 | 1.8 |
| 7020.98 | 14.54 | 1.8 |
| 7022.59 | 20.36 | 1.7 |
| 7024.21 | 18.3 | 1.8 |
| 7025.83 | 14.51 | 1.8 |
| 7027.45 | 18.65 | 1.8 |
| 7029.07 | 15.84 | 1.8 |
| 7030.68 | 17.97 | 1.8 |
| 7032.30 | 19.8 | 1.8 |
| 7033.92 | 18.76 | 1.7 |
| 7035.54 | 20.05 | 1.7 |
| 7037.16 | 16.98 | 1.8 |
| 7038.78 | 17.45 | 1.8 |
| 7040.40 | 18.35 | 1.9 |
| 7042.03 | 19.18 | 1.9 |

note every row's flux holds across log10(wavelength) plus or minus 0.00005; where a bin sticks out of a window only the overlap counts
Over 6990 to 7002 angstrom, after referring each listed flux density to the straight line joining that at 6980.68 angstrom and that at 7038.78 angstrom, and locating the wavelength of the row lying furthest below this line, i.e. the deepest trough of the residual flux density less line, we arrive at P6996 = 6993.55 angstrom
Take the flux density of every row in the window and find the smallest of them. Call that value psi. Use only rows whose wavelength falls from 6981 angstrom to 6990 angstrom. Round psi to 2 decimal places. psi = 14.70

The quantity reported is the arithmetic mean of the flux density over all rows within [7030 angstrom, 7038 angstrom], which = 18.7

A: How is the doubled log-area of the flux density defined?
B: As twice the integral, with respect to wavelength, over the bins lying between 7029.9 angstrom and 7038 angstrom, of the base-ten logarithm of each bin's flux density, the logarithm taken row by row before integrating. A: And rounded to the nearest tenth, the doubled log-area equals 20.6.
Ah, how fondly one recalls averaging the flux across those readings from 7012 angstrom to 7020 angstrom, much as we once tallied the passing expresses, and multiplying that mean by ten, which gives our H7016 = 193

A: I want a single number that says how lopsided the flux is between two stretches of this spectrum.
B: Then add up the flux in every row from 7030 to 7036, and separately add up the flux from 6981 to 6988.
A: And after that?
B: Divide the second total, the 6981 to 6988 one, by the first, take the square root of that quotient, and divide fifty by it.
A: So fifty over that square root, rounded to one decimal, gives 52.3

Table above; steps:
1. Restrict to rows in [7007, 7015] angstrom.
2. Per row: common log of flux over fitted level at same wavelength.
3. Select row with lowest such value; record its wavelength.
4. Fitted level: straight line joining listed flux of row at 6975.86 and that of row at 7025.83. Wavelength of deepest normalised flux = 7009.67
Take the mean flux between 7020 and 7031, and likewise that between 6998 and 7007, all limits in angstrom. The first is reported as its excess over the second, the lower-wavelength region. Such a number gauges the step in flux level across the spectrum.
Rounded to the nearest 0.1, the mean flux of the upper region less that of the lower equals -1.4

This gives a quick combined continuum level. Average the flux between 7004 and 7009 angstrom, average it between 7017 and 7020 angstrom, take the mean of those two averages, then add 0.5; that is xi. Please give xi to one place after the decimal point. 20.1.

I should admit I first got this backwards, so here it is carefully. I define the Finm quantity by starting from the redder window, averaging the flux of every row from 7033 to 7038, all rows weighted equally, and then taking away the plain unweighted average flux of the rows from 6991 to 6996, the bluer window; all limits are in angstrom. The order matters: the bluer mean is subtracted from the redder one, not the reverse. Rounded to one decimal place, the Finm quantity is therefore 0.9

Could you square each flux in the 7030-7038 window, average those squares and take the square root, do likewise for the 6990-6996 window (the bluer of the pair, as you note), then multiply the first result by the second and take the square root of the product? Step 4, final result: 18.0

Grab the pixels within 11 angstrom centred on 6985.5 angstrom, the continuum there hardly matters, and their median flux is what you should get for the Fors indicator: 18.5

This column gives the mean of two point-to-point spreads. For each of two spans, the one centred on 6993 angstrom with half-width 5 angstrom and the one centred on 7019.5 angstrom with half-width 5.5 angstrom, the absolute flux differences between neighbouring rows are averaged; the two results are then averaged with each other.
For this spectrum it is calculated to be 2.86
